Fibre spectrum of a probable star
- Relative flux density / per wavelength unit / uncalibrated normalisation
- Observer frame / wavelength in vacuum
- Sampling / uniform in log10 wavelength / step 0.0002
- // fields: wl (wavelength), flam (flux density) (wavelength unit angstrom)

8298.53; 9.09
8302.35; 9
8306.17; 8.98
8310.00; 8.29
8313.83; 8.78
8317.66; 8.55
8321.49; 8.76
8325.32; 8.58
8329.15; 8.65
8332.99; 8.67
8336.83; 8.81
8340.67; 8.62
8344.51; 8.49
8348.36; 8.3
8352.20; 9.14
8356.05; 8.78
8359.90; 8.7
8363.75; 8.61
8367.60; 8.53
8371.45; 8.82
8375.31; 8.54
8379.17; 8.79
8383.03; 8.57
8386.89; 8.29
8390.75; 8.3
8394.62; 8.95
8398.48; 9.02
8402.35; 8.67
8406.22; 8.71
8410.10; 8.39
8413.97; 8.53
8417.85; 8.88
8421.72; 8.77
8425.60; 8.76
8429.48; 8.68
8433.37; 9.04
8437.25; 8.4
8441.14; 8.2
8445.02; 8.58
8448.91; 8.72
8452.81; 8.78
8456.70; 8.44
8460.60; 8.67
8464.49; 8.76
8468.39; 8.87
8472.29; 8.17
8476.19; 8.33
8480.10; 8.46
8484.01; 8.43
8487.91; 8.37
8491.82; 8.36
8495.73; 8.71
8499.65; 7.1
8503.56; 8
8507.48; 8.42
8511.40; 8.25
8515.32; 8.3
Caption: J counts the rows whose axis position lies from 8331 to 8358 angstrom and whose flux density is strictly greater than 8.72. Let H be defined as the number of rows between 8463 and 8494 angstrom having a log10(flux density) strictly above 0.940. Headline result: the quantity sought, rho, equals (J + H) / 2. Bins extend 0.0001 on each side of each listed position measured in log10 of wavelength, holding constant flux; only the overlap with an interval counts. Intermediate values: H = 2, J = 3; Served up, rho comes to 2.5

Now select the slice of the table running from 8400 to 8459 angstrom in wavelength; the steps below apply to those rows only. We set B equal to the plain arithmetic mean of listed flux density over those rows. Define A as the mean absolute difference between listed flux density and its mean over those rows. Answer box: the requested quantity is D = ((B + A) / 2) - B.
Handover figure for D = -4.23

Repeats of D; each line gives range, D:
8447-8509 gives -4.07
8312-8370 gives -4.27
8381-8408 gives -4.21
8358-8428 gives -4.25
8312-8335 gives -4.30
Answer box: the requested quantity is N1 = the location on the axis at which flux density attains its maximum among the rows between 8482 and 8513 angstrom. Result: 8495.73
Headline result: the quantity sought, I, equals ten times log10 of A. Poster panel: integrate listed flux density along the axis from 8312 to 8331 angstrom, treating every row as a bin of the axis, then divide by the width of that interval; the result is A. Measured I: 9.38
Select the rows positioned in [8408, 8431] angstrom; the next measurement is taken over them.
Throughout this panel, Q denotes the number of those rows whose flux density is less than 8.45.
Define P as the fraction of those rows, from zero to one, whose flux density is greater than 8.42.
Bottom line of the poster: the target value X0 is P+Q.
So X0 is 1.8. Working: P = 0.8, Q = 1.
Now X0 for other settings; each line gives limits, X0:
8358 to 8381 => 1.0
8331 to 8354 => 1.8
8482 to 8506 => 5.3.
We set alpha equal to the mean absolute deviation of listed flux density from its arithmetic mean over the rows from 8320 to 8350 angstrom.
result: 0.115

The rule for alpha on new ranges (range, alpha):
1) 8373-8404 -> 0.216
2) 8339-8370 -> 0.170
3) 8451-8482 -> 0.210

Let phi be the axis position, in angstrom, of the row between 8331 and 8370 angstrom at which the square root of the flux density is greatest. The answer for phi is 8352.20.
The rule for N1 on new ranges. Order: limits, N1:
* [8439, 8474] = 8468.39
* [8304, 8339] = 8306.17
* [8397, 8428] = 8398.48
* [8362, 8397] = 8394.62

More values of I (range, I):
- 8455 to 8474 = 9.34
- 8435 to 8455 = 9.32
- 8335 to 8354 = 9.38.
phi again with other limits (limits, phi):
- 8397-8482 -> 8433.37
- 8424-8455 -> 8433.37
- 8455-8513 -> 8468.39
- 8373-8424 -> 8398.48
